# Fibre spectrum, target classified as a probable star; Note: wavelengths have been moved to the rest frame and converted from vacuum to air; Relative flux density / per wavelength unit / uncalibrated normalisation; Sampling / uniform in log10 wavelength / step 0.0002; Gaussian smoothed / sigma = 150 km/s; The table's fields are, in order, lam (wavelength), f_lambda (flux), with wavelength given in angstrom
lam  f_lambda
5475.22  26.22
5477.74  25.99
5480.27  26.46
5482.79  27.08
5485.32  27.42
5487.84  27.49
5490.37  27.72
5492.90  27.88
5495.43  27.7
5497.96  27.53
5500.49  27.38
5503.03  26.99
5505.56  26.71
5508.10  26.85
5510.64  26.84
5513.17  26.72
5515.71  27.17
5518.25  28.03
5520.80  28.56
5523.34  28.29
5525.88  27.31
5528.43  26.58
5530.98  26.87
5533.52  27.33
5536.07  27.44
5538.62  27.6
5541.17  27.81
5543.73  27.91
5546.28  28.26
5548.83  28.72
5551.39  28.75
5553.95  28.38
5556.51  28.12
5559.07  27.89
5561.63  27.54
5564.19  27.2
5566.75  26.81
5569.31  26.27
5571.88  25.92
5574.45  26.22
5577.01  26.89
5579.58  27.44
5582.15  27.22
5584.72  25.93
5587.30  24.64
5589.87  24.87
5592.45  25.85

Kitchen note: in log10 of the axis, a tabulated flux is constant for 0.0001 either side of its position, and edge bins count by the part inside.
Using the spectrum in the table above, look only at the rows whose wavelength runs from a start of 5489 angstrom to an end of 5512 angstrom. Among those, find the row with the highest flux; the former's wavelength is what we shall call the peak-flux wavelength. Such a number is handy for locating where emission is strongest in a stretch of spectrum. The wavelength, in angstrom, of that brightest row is 5492.90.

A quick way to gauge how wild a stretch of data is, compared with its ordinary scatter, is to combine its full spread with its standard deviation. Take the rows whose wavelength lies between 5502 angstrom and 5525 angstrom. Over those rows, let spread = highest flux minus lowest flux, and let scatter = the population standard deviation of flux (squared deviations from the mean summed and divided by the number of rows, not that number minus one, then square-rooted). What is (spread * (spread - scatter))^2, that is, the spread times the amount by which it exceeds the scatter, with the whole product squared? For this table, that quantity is 5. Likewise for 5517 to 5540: 7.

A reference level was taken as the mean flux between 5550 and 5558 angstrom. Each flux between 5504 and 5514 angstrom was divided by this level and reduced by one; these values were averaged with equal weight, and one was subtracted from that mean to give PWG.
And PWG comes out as -1.06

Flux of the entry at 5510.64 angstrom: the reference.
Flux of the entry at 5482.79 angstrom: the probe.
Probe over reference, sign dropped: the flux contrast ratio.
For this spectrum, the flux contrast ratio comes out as 1.01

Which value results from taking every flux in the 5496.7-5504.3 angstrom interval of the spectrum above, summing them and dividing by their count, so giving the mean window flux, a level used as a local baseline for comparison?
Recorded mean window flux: 27.3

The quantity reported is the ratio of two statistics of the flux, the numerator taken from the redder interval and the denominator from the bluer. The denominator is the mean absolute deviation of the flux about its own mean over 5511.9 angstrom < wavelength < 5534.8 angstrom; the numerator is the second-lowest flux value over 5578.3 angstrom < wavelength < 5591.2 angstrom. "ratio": 43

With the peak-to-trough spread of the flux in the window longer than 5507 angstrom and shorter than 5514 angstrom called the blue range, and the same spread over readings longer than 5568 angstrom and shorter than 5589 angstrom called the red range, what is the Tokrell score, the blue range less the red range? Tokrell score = -2.67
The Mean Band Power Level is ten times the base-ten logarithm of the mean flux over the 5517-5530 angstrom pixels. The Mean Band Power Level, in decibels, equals 14.4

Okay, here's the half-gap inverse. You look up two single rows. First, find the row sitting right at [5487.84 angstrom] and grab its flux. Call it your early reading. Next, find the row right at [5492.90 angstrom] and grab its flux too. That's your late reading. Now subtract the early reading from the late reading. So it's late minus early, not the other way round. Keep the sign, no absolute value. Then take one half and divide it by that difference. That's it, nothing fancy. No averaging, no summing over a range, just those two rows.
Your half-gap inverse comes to 1.3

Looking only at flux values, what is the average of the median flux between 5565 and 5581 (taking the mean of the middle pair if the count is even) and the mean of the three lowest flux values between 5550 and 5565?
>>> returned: 27.0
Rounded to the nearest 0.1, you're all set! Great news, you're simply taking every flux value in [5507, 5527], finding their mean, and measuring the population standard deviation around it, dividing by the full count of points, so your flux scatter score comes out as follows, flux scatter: 0.7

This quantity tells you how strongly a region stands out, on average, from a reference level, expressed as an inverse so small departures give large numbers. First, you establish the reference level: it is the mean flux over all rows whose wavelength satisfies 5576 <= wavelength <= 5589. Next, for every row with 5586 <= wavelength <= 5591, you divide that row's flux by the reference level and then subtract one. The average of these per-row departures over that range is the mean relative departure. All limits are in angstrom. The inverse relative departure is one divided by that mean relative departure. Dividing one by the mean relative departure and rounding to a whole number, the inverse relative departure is -16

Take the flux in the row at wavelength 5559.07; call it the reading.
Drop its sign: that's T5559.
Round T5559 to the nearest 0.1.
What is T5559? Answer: 27.9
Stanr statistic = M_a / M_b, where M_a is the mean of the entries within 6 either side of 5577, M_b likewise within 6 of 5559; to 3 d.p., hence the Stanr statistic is 0.961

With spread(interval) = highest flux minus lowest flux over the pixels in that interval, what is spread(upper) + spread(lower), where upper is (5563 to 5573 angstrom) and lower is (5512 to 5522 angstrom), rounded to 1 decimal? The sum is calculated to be 3.1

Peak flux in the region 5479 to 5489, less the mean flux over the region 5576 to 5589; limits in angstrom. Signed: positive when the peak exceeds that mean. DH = 1.1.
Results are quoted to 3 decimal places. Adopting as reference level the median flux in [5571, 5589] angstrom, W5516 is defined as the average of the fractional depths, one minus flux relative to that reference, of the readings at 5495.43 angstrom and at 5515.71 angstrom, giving -0.046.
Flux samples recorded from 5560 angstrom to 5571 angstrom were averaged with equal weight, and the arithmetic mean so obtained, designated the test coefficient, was 27.0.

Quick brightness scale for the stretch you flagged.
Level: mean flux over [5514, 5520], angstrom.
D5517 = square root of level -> 5.25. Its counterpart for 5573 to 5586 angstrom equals 5.17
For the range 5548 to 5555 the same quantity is 5.35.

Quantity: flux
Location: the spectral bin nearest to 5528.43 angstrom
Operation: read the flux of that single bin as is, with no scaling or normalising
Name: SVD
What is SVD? 26.58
